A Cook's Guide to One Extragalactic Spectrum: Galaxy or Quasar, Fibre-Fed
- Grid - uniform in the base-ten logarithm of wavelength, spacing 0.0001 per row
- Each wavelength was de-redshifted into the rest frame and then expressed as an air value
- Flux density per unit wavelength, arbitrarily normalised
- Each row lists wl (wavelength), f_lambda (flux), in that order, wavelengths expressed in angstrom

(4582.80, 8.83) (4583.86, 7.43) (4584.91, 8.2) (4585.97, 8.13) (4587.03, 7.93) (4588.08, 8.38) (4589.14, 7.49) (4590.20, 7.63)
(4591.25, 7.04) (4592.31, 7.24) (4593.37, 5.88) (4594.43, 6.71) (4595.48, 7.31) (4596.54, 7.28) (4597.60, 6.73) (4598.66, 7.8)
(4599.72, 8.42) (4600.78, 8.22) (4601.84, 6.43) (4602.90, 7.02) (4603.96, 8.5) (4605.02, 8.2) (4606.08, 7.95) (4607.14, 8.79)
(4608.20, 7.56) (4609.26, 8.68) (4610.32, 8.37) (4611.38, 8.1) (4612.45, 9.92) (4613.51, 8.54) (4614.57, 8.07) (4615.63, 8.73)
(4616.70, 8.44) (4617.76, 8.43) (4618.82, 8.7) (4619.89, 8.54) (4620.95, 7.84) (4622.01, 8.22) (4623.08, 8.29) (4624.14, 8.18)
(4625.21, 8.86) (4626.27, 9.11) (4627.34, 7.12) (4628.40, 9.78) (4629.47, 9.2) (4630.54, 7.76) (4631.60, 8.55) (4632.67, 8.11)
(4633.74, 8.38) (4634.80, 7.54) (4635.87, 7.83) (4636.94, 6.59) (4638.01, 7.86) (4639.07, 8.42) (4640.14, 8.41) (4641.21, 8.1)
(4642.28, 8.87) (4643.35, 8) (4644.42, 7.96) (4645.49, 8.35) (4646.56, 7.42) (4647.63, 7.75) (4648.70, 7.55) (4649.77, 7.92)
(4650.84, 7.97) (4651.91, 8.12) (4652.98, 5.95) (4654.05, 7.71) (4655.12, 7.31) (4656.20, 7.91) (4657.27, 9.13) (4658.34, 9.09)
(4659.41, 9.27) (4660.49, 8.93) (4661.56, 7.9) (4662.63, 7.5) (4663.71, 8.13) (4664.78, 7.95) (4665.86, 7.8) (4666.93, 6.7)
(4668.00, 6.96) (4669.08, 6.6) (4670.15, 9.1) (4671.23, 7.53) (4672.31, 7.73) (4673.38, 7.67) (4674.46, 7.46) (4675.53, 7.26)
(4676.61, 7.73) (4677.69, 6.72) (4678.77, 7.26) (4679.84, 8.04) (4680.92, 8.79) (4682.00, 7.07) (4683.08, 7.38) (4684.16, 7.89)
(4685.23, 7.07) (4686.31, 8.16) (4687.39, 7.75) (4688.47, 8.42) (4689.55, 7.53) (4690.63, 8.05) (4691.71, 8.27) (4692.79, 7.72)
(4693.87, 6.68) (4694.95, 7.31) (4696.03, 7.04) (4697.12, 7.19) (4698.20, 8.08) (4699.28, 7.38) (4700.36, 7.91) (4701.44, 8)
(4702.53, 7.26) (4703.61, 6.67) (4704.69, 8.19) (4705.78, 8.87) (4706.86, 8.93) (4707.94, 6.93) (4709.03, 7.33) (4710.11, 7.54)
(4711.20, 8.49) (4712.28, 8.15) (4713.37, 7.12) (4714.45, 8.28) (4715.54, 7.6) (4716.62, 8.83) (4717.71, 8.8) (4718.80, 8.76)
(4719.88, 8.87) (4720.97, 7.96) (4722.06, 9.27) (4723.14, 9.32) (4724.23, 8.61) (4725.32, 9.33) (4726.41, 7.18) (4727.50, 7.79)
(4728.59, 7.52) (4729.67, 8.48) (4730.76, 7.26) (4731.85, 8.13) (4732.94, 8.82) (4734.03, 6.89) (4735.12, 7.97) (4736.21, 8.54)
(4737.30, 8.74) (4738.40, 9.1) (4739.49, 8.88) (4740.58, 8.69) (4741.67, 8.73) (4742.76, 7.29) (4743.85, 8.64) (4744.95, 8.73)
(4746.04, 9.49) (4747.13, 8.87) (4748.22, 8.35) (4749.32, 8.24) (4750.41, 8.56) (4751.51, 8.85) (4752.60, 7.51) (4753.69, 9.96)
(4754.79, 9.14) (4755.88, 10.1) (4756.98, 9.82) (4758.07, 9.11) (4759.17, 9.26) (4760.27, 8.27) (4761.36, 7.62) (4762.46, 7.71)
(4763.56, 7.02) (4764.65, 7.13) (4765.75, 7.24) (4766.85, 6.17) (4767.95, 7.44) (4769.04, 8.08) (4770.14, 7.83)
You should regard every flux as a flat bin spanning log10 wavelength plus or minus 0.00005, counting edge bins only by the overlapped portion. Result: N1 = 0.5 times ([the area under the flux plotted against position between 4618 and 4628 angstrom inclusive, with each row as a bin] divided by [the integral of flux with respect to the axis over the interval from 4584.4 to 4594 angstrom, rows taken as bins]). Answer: 0.58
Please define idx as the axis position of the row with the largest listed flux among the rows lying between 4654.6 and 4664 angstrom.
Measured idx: 4659.41 angstrom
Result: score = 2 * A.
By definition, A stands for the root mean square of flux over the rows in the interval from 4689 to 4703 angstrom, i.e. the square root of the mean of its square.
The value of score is 15.2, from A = 7.6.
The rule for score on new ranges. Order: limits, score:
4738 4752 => 17.3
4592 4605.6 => 14.8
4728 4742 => 16.6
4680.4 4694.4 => 15.5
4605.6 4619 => 17.0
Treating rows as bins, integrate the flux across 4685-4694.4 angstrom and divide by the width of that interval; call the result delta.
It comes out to 7.8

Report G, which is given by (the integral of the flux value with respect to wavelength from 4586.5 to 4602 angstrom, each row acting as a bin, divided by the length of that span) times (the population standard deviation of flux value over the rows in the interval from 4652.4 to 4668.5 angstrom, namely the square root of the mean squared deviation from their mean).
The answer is 6.8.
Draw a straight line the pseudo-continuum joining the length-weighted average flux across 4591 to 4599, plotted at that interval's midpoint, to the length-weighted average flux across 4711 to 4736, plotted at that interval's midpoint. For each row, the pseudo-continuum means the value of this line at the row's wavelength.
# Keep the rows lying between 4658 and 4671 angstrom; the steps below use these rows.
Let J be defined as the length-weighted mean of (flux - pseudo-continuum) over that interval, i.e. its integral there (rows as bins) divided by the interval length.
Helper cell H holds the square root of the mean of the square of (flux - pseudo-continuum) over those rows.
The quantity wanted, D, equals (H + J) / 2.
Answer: 0.6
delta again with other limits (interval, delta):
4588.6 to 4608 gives 7.5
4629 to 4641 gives 8.1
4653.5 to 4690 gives 7.8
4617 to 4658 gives 8.1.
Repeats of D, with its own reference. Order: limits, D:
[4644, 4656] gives 0.4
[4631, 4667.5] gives 0.7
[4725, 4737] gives 0.2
